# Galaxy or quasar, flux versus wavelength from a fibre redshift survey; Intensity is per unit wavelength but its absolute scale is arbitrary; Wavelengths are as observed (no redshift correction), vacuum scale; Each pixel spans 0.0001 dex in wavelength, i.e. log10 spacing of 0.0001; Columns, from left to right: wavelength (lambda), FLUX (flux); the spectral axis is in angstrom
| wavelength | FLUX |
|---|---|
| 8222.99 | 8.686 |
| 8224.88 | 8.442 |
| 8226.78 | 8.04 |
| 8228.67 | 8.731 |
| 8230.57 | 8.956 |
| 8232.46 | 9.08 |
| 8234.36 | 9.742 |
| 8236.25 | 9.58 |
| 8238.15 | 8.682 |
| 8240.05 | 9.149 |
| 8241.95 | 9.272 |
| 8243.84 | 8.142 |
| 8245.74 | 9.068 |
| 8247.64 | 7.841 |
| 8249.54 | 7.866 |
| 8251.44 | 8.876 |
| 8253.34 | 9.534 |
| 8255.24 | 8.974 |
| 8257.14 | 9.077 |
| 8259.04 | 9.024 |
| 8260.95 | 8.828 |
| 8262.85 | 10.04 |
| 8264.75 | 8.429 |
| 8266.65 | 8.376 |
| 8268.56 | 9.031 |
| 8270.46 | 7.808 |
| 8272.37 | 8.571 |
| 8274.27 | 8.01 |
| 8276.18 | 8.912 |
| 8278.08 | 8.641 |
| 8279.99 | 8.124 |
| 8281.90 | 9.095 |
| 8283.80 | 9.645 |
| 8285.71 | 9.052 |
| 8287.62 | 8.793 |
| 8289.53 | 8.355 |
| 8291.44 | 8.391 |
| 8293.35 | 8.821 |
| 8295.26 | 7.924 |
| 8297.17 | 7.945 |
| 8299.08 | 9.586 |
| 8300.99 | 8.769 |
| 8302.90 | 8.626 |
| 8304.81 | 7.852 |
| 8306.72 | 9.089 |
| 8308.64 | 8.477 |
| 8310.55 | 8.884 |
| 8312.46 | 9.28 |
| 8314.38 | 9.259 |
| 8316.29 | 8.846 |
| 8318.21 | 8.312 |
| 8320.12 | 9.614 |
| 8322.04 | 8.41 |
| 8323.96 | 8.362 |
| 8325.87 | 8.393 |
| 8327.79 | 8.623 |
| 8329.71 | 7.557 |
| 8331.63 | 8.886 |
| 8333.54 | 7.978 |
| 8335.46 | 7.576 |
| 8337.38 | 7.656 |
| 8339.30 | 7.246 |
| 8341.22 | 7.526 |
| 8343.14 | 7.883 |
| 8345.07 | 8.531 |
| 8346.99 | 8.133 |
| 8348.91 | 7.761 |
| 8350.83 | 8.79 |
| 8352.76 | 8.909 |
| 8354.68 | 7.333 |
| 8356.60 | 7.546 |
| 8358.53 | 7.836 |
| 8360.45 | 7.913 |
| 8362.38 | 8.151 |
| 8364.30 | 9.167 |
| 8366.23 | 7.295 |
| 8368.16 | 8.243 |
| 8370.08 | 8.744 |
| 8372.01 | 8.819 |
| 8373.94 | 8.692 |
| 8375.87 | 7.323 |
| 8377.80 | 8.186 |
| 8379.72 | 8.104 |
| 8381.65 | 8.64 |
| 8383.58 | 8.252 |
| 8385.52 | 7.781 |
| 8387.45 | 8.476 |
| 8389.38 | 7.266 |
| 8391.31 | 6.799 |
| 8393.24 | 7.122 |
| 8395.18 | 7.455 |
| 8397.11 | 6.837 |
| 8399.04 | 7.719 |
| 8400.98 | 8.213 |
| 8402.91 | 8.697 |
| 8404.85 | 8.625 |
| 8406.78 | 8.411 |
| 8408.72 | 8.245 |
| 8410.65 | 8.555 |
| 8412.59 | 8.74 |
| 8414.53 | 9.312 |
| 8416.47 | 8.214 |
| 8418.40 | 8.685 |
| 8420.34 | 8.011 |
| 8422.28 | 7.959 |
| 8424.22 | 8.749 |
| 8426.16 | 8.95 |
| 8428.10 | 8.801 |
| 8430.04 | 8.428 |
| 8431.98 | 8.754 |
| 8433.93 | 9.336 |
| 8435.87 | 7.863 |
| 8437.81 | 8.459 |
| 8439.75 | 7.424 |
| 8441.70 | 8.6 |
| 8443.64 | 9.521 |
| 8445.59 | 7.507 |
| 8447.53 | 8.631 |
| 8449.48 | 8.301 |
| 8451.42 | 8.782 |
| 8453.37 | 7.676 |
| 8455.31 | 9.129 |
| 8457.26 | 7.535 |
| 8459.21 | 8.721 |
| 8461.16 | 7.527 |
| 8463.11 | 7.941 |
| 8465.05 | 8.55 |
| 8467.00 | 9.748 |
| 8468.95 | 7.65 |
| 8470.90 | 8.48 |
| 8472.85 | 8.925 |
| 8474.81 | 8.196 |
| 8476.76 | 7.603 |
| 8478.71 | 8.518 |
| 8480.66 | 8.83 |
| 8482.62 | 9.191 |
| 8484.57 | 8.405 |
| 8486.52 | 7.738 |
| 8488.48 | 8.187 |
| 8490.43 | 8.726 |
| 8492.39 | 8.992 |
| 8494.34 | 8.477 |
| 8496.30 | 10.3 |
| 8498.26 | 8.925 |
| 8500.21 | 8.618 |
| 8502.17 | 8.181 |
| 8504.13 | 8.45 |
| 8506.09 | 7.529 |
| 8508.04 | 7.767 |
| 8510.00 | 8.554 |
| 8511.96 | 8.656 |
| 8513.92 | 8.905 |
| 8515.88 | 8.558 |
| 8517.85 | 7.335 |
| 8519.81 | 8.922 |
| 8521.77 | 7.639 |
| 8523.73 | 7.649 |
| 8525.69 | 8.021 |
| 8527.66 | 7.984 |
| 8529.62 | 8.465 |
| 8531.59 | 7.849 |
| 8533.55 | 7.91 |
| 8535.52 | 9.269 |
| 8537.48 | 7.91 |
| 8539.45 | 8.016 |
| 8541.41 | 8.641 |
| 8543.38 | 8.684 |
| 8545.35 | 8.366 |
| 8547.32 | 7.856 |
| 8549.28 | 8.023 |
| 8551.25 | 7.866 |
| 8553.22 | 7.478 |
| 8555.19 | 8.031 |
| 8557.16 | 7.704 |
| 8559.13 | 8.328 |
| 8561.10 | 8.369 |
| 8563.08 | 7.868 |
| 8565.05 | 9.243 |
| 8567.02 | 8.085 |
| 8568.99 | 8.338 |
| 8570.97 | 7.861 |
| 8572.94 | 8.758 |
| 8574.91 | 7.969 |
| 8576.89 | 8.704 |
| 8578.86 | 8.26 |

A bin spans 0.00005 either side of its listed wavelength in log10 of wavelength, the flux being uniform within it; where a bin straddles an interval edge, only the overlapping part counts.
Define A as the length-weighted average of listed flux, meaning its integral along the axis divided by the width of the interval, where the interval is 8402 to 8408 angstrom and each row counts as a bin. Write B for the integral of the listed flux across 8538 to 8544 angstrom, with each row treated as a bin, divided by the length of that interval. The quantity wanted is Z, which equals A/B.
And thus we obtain 1.020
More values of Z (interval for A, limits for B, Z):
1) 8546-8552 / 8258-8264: 0.858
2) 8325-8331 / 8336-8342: 1.098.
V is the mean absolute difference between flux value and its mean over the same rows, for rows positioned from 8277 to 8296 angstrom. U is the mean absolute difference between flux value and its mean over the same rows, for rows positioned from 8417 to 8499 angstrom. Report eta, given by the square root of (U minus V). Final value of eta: 0.321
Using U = 0.500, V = 0.397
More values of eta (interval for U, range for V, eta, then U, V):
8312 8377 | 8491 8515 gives 0.310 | 0.549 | 0.453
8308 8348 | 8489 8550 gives 0.174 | 0.506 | 0.476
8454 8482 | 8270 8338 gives 0.289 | 0.549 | 0.465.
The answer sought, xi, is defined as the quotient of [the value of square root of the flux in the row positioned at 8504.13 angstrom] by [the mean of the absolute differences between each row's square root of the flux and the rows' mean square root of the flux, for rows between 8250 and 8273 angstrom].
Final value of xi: 43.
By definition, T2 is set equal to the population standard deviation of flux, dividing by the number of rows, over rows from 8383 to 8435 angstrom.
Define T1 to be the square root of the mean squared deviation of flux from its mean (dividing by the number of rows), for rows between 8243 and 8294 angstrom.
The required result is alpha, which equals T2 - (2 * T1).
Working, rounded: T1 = 0.55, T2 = 0.67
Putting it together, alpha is -0.4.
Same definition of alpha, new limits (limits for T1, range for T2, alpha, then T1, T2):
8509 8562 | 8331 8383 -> -0.4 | 0.47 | 0.57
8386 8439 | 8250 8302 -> -0.8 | 0.67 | 0.55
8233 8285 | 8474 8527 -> -0.6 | 0.60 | 0.63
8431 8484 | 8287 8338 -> -0.7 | 0.66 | 0.56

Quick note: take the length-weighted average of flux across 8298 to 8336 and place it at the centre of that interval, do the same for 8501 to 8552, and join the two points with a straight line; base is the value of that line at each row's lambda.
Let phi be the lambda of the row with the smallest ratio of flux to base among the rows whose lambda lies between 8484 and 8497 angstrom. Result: 8486.52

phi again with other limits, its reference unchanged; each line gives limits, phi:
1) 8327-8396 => 8391.31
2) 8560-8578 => 8563.08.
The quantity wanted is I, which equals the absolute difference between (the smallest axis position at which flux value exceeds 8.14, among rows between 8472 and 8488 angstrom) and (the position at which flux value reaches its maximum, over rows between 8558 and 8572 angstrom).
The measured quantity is 92.2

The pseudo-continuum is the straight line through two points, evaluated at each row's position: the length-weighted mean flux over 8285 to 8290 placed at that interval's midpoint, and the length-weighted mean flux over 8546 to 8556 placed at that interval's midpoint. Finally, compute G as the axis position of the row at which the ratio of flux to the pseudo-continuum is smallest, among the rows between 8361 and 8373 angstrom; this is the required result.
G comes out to 8366.23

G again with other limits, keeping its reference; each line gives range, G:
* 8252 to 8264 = 8260.95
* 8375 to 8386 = 8375.87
